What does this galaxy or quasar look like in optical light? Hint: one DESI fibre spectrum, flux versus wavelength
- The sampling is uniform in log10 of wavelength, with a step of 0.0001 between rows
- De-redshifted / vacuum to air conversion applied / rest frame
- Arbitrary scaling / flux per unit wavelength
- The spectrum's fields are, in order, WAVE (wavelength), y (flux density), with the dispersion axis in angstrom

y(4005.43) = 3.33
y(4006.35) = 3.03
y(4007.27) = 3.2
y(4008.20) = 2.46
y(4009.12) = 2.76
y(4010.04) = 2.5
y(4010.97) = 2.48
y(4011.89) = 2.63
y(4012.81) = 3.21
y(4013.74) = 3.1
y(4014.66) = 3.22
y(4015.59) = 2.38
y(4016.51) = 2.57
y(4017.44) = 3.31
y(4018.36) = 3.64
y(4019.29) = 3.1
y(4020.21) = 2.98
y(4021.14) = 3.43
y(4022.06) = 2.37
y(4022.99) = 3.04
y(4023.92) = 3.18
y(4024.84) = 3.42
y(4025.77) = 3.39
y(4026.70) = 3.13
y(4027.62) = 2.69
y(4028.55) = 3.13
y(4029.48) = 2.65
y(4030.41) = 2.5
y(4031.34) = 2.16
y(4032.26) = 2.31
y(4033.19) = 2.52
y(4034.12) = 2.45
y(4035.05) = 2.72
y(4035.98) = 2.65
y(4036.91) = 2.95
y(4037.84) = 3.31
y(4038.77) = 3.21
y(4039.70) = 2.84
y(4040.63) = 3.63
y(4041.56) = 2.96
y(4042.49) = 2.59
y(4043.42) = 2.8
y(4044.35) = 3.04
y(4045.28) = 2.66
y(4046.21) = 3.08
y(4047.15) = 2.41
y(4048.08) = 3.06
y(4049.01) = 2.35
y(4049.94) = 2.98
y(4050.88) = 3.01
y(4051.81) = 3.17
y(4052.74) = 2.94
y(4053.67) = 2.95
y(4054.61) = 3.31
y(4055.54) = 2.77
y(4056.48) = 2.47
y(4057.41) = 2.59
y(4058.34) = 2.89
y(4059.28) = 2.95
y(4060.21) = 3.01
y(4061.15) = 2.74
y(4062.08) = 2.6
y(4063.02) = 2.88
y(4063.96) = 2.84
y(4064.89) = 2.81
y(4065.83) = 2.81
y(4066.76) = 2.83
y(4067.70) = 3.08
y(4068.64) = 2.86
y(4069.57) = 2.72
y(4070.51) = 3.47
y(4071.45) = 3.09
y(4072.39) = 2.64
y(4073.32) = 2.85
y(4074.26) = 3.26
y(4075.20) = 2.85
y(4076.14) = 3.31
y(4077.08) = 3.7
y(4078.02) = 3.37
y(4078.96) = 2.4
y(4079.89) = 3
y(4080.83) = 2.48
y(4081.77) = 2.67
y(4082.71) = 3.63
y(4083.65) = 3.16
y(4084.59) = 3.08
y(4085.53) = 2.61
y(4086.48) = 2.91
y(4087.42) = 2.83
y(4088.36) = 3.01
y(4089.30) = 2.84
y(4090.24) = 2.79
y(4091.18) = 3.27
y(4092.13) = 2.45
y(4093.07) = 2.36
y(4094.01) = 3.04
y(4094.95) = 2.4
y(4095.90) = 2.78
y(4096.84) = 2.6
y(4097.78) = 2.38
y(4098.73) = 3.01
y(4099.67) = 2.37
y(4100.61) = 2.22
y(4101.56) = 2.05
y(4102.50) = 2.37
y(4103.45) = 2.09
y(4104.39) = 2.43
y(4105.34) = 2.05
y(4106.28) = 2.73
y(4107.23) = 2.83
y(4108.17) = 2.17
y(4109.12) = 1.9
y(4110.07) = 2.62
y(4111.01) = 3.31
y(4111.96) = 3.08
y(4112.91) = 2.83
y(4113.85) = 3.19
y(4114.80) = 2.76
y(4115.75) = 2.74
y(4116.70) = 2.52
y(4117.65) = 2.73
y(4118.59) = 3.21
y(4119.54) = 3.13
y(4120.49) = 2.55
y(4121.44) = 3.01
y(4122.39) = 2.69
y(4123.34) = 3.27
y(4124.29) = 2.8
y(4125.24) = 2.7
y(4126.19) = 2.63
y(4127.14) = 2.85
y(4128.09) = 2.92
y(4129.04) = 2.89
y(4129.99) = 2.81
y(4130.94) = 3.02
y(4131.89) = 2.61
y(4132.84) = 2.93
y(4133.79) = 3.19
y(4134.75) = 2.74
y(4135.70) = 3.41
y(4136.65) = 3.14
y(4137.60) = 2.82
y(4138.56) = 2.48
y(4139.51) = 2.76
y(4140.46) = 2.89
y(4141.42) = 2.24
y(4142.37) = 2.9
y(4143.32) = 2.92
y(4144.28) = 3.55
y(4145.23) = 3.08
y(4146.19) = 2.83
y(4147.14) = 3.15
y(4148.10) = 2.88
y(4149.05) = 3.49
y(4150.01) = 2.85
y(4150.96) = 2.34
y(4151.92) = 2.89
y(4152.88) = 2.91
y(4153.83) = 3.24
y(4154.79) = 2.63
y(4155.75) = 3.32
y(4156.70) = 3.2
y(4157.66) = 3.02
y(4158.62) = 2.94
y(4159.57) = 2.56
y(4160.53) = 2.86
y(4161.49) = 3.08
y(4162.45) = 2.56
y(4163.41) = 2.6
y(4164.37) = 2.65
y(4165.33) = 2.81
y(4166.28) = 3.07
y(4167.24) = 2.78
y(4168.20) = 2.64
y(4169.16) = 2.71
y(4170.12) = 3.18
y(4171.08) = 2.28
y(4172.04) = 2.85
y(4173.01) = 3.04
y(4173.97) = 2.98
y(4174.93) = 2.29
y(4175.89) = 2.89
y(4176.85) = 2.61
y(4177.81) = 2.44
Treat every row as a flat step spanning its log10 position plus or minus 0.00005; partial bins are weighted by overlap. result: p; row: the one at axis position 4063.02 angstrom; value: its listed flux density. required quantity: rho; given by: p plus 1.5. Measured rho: 4.4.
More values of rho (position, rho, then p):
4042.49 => 4.1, 2.59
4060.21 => 4.5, 3.01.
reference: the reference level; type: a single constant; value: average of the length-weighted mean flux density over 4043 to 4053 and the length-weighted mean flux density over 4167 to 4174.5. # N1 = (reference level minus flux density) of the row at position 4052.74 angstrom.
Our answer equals -0.11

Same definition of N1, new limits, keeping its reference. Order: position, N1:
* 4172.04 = -0.02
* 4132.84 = -0.10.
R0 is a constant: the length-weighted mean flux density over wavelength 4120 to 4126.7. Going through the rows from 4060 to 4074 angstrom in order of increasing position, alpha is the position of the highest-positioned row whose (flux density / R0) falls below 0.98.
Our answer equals 4072.39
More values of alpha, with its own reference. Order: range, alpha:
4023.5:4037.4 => 4035.98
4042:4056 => 4049.01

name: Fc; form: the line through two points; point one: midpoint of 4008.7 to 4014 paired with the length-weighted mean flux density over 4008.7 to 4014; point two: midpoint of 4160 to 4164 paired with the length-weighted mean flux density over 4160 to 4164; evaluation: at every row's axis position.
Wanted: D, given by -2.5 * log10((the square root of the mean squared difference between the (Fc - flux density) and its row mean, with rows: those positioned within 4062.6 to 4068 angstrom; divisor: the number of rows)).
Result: 2.6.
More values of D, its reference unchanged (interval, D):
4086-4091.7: 2.0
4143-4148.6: 1.5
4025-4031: 1.2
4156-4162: 1.7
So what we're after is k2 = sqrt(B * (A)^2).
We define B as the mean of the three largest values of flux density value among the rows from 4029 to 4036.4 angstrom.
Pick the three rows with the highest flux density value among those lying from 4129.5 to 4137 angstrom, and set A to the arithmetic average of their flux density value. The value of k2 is 5.31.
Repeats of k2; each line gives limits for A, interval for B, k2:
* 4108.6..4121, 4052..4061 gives 5.69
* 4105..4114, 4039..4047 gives 5.76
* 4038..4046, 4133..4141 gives 5.93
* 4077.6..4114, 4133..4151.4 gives 6.41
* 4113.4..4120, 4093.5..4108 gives 5.47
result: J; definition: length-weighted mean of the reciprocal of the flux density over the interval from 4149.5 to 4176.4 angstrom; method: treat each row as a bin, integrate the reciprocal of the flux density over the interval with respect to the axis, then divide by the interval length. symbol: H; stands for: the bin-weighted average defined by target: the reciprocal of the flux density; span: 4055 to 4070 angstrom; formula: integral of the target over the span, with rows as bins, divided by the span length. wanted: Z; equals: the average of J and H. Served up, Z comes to 0.357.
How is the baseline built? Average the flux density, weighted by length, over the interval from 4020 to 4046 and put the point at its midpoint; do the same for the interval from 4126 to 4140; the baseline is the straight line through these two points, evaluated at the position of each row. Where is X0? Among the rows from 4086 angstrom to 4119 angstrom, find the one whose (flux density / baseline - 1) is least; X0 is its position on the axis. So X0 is 4109.12 angstrom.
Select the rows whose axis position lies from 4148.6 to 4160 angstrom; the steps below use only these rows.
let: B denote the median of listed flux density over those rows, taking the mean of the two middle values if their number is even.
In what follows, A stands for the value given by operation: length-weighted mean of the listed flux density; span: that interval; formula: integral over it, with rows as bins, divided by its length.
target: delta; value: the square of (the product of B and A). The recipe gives 74.5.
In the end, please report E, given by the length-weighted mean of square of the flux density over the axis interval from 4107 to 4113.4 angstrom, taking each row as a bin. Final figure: 7.4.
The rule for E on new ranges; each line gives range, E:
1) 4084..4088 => 8.3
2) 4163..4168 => 7.7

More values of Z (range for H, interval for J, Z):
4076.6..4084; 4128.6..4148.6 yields 0.341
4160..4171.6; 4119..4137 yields 0.355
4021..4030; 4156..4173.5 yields 0.346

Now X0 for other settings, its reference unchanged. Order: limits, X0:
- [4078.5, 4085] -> 4078.96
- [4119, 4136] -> 4120.49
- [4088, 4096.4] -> 4093.07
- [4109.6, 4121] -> 4116.70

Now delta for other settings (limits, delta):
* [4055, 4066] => 61.1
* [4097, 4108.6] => 32.3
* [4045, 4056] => 73.7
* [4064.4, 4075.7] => 70.2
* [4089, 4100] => 52.5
